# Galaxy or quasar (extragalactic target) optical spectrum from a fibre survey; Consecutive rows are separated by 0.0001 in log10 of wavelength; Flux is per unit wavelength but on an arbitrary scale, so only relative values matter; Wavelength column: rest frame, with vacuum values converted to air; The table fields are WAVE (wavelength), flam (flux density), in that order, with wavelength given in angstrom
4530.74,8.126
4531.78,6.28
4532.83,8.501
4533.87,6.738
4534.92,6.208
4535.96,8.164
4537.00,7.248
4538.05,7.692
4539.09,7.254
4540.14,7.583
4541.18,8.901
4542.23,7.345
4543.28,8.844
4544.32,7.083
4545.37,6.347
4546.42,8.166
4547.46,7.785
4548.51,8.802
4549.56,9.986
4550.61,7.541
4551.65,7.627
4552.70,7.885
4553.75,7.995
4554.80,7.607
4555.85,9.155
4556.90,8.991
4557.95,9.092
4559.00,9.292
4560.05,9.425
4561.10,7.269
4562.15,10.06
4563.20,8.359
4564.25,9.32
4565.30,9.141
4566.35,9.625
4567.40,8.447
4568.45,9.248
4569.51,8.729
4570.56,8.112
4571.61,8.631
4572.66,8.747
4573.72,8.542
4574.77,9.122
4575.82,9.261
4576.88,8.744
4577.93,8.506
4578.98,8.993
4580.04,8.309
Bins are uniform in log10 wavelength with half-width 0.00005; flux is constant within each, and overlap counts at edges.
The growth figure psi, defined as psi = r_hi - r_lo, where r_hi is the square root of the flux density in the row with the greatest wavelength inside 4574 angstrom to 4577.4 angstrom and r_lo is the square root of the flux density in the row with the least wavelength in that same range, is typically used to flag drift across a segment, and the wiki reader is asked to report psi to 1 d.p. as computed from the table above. -0.1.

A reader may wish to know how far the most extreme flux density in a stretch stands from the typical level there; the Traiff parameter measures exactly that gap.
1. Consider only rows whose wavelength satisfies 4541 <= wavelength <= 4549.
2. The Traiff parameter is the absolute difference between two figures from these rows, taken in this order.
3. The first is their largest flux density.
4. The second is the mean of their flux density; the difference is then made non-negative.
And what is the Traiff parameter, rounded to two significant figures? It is 1.0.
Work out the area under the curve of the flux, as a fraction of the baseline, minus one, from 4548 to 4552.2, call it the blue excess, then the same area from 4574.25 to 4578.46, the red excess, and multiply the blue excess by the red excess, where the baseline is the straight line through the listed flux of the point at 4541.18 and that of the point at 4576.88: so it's -0.014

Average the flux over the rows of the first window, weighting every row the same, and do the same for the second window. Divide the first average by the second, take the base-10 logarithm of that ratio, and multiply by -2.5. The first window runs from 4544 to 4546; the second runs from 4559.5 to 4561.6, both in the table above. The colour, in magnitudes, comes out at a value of 0.24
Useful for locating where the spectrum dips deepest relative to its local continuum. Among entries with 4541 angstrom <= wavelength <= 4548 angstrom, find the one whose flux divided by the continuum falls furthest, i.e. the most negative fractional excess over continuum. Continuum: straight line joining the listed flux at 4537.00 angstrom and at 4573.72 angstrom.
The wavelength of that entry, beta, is 4545.37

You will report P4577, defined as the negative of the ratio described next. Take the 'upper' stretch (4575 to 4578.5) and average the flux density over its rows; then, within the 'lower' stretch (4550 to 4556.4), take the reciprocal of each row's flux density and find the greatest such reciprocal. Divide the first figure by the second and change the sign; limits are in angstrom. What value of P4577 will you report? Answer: -67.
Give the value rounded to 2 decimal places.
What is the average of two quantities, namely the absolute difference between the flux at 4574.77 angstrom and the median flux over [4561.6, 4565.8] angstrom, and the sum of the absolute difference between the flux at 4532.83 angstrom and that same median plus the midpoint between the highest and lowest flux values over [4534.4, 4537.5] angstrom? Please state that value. 4.01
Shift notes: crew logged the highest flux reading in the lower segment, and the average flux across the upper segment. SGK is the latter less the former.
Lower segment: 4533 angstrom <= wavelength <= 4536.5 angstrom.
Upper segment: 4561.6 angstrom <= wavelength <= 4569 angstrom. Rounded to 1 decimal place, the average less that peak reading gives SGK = 1.0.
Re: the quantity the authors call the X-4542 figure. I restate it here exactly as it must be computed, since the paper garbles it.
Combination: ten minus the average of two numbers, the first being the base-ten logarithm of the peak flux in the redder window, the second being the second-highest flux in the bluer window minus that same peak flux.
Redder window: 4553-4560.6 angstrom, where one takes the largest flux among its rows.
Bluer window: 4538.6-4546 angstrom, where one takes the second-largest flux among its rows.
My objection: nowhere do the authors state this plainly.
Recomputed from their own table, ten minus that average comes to 9.8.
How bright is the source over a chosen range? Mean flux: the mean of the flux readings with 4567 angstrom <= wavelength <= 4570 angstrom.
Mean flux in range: 8.81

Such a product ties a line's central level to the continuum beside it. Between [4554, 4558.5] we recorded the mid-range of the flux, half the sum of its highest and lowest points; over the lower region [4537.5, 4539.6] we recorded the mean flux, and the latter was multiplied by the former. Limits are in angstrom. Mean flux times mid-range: 62.6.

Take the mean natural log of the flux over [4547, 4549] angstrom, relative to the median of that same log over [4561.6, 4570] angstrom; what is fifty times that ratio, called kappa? 47.6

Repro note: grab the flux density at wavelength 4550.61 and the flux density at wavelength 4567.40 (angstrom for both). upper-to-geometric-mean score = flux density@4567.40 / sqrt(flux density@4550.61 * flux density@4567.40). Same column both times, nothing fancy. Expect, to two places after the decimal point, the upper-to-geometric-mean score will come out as 1.06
